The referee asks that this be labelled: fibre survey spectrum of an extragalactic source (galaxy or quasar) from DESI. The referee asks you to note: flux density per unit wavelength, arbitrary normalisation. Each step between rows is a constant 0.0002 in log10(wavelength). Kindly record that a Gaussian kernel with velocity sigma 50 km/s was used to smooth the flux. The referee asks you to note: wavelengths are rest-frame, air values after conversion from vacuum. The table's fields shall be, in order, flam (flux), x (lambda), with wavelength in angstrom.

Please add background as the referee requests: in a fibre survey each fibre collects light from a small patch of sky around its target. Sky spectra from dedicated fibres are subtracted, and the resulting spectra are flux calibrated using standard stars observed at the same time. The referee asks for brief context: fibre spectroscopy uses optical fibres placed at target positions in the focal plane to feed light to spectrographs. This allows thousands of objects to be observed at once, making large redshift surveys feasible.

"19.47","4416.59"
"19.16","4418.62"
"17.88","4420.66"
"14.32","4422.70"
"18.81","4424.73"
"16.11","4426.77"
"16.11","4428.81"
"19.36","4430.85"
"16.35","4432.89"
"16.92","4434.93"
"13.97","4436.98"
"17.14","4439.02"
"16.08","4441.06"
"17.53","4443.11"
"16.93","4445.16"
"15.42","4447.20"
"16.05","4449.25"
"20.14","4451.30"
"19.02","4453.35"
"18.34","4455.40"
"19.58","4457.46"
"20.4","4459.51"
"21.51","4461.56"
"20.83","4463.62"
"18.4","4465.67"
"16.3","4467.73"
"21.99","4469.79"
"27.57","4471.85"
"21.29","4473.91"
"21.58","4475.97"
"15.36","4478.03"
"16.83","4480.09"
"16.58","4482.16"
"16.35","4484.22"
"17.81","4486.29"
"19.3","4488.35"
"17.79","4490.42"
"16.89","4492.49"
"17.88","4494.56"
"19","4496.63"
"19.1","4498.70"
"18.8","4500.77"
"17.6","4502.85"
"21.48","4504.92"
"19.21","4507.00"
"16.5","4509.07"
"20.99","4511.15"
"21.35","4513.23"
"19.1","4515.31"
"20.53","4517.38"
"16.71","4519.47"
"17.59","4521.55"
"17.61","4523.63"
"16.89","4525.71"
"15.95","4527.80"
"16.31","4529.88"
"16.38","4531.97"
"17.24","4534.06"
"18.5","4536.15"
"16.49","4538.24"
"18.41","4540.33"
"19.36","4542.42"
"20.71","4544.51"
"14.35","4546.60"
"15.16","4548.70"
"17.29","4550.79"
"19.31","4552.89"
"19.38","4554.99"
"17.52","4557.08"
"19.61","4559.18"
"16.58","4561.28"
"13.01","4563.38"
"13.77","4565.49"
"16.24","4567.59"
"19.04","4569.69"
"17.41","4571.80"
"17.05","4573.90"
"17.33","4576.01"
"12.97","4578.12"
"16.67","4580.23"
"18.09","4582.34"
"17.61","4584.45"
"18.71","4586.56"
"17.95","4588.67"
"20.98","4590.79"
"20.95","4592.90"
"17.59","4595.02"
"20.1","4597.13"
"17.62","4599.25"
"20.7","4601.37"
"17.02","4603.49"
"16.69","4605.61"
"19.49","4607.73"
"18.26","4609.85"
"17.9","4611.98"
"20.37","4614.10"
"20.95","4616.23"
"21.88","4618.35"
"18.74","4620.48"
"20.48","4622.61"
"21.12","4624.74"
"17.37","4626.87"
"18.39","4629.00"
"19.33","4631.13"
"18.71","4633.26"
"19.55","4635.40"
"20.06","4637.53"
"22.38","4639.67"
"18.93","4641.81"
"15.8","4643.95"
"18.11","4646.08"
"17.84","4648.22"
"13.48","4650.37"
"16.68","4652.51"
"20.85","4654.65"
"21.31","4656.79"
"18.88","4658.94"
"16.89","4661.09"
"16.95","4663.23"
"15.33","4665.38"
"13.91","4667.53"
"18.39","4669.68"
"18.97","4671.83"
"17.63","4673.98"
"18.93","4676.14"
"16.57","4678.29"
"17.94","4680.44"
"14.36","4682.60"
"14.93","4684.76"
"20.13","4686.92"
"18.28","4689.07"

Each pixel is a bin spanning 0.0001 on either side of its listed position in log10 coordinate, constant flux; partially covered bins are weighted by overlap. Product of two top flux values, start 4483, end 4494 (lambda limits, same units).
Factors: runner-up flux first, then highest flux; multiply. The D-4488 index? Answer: 344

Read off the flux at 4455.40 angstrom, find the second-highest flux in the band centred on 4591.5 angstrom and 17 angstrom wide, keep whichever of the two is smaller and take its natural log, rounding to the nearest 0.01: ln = 2.91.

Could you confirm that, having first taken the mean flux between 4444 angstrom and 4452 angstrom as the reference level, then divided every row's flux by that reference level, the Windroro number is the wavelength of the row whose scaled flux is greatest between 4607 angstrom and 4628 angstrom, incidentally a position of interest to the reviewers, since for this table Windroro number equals 4618.35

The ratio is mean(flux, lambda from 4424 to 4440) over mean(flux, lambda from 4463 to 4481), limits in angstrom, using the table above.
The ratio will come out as 0.84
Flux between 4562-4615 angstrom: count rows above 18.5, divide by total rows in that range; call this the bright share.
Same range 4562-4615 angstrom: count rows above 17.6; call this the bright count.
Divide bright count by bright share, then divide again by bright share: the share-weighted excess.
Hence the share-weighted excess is 137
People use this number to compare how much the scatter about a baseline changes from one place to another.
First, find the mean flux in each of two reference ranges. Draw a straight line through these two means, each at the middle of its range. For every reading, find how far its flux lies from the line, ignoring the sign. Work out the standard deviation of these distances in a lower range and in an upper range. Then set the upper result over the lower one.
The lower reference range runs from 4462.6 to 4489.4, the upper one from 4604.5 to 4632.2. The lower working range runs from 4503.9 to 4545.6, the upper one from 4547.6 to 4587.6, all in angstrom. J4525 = 2.0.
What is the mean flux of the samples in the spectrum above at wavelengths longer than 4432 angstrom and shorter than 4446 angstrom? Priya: 16.4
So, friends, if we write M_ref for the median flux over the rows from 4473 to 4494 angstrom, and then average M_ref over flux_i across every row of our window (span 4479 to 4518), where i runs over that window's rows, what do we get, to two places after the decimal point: 0.94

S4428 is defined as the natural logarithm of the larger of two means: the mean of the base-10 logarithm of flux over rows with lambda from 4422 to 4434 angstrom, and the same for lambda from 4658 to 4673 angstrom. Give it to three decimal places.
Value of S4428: 0.206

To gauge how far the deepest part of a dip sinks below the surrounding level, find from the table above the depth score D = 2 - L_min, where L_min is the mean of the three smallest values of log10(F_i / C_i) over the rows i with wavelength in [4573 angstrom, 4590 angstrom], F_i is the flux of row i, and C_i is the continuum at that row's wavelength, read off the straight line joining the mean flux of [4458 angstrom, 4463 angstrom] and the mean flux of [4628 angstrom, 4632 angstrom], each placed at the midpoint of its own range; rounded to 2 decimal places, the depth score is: 2.10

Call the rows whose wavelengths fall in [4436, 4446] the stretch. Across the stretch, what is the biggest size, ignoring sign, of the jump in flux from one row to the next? 3.2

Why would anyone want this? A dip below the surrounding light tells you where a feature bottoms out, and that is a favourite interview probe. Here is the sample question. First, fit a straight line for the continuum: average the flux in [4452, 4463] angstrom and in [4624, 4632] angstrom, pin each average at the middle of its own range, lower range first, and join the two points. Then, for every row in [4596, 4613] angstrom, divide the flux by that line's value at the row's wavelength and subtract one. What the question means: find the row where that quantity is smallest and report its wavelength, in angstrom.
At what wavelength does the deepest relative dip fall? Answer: 4605.61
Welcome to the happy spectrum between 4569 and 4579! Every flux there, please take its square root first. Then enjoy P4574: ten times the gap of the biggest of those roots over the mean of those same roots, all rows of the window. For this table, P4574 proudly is 2.8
